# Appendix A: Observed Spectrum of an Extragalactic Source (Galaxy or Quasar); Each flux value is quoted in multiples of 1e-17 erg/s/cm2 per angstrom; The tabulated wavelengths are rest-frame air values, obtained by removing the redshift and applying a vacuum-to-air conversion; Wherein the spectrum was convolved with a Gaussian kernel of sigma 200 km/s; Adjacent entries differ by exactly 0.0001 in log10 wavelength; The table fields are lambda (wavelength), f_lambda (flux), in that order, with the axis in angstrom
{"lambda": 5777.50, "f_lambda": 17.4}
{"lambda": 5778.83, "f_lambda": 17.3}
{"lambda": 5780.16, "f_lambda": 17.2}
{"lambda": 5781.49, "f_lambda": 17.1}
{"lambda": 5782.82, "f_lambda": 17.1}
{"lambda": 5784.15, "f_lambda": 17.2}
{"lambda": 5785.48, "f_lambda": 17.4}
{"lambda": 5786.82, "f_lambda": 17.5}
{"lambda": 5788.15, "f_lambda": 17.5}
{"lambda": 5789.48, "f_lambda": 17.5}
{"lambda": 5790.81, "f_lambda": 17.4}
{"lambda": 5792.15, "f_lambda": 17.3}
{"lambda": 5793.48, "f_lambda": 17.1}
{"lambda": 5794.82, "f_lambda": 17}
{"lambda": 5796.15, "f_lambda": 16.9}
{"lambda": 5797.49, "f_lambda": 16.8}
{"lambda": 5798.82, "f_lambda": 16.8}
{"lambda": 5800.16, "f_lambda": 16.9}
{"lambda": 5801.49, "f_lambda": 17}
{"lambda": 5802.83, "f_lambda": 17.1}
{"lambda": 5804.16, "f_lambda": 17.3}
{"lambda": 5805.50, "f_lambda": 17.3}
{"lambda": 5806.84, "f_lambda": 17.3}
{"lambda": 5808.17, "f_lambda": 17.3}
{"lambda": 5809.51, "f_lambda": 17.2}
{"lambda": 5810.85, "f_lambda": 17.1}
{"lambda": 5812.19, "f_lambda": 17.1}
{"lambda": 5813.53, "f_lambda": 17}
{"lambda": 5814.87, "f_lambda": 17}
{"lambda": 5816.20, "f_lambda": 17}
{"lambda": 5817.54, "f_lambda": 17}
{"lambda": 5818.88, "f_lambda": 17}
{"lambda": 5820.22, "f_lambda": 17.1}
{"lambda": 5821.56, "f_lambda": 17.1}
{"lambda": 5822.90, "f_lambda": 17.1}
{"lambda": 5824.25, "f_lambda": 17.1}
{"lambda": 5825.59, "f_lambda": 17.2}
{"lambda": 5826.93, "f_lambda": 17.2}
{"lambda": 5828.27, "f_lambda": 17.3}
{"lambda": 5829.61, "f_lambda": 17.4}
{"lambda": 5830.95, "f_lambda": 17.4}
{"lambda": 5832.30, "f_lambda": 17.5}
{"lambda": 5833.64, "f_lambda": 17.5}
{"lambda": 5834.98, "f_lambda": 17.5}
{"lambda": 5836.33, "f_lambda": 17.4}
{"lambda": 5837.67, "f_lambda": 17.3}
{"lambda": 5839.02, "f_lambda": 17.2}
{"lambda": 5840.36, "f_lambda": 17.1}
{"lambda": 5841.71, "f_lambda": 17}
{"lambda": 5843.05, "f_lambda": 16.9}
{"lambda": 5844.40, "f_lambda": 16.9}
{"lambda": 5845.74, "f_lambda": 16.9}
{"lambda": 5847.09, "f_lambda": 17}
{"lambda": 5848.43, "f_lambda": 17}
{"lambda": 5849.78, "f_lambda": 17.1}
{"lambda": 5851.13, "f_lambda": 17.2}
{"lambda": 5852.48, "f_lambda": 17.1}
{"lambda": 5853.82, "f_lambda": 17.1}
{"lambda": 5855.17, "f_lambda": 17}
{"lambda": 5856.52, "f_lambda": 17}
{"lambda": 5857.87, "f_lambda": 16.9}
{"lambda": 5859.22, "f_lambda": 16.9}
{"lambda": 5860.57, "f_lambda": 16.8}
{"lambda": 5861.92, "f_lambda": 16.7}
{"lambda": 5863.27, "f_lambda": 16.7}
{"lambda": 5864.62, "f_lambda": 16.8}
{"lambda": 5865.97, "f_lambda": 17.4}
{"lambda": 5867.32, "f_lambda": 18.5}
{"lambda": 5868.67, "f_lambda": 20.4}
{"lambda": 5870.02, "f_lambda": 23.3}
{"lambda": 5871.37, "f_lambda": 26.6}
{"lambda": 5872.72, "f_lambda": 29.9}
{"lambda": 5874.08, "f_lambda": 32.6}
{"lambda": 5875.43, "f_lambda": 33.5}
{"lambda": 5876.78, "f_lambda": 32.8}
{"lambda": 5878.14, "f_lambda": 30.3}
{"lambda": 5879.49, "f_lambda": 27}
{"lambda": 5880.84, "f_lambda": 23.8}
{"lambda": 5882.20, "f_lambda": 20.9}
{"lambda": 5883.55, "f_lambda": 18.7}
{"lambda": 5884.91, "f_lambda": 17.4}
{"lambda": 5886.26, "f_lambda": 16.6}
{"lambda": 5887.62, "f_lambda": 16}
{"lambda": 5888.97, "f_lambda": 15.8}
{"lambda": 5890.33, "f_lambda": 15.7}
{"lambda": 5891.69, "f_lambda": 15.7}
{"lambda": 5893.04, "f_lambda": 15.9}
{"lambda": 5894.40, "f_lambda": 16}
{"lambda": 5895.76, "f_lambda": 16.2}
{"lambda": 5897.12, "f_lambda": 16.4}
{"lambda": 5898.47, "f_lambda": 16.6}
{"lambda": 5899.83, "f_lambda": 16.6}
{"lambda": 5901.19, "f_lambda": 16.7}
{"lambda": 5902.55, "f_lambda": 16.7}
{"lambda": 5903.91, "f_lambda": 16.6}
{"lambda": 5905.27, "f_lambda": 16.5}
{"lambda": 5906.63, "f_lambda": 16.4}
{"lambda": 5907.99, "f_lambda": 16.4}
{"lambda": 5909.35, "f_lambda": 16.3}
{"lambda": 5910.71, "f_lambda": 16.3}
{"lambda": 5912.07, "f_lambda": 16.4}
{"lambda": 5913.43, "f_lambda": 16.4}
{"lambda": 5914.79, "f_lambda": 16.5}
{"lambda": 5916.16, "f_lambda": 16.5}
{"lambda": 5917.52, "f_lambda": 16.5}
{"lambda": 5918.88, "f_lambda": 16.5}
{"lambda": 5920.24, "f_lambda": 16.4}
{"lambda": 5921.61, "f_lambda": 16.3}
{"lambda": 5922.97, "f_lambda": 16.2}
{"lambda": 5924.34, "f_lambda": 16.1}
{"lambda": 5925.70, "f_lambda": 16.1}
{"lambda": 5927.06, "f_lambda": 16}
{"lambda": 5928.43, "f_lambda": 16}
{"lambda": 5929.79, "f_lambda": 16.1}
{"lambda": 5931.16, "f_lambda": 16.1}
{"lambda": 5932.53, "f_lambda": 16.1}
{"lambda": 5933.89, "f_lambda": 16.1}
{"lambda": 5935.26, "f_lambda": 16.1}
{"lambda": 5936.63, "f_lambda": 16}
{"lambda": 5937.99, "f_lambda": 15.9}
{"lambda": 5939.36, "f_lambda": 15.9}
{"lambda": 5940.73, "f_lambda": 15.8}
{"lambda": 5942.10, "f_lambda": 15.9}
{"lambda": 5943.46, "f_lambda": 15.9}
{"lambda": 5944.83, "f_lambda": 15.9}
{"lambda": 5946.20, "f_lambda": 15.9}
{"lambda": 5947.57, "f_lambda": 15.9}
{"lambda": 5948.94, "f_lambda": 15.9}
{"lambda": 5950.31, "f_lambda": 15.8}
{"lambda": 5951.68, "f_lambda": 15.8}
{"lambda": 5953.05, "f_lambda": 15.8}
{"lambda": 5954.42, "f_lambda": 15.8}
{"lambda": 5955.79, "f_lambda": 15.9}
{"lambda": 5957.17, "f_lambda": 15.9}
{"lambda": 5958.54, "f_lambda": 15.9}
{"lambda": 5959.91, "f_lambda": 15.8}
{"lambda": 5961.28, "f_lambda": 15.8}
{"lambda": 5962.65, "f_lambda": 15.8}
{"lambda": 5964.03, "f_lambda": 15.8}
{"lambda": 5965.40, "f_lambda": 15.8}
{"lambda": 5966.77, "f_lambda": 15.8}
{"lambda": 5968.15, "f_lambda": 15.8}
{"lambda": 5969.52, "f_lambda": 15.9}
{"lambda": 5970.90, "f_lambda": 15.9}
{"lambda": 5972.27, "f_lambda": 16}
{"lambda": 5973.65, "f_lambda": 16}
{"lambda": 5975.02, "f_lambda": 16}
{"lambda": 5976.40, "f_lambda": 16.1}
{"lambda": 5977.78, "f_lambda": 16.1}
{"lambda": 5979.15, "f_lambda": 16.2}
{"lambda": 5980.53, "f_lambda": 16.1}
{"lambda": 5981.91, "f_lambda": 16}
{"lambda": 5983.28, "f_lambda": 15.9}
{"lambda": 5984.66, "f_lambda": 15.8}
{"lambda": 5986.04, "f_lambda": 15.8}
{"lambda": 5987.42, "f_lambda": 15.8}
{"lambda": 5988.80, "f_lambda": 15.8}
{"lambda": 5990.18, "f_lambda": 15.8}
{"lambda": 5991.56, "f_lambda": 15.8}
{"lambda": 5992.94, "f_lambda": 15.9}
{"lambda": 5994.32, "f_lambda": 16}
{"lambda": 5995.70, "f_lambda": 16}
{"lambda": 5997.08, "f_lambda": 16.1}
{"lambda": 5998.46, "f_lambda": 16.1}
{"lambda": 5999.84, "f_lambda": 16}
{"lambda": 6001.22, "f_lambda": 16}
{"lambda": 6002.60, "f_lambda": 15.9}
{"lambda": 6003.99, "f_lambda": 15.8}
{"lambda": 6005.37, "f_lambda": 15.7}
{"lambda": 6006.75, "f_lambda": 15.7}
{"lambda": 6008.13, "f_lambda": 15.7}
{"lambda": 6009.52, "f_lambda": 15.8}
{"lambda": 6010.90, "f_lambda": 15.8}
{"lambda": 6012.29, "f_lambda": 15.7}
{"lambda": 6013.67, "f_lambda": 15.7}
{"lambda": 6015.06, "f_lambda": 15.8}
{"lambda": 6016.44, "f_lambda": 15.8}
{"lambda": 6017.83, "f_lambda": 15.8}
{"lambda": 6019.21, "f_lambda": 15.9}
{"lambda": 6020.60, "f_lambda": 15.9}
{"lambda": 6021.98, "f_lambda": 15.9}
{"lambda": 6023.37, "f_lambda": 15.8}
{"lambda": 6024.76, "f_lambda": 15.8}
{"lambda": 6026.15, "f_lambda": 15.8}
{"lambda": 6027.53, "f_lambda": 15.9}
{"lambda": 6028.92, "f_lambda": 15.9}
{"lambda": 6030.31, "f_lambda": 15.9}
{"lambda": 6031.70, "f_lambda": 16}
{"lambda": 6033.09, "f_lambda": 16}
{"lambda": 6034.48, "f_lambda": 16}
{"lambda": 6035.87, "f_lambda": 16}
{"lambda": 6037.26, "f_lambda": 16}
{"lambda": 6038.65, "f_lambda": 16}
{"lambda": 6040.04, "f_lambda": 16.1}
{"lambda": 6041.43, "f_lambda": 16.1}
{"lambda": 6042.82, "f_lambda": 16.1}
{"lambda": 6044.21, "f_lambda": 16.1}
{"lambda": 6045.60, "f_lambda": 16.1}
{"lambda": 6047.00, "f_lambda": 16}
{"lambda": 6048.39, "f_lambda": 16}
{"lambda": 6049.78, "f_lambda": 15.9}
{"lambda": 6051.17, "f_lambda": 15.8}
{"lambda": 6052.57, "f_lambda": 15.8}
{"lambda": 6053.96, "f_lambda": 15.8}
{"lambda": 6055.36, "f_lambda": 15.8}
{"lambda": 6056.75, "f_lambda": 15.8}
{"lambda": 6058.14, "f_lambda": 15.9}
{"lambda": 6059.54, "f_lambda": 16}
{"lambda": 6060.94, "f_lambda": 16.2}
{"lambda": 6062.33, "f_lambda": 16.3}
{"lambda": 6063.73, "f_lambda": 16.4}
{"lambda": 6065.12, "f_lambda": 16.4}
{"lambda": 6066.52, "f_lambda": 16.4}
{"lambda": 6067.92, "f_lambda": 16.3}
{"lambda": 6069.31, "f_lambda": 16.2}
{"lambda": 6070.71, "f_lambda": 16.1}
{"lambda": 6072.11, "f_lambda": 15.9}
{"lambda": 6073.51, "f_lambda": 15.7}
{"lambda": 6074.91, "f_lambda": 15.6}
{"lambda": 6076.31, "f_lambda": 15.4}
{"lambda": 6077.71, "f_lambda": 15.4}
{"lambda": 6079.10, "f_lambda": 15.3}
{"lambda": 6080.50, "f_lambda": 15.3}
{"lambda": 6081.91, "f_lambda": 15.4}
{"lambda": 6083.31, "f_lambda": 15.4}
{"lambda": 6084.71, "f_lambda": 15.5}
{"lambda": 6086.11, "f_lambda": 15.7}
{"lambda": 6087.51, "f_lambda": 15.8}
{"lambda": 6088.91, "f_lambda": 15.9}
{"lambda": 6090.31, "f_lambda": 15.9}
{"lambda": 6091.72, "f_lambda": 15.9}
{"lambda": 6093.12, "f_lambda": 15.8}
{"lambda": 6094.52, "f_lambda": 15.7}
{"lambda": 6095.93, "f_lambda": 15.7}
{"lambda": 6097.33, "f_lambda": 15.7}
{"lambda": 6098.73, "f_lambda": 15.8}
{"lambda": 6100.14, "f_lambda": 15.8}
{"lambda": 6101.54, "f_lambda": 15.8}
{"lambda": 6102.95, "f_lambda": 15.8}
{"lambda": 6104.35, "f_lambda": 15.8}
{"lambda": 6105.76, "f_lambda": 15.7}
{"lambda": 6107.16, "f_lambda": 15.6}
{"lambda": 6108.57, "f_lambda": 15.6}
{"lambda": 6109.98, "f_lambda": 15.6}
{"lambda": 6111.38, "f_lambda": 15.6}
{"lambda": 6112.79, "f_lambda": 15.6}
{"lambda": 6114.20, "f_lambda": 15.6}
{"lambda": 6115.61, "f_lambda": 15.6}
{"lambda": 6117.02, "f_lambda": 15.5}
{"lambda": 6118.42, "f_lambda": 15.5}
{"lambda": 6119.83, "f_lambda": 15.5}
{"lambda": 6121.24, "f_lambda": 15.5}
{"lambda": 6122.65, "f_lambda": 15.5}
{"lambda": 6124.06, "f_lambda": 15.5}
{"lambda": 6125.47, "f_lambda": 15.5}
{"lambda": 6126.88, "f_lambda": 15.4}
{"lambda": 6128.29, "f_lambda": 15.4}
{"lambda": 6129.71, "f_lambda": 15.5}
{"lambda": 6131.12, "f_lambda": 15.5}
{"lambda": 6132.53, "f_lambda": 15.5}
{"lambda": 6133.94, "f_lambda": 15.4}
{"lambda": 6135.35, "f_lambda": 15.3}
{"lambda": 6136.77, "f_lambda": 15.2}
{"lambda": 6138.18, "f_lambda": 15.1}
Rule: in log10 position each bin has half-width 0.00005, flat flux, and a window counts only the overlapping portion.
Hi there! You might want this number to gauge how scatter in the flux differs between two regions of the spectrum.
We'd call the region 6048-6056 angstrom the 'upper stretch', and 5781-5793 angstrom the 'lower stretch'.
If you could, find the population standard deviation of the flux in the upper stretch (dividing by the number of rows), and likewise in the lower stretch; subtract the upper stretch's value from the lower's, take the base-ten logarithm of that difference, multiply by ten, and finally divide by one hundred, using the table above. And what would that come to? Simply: -0.11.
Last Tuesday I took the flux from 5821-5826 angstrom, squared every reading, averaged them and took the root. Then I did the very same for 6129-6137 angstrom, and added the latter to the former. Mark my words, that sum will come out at 32.5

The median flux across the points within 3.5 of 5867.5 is 18.5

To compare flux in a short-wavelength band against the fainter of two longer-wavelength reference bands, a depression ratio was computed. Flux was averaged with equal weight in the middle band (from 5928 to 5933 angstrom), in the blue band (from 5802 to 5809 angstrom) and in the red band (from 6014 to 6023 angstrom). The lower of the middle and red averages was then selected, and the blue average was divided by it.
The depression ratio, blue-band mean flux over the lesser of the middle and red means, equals 1.089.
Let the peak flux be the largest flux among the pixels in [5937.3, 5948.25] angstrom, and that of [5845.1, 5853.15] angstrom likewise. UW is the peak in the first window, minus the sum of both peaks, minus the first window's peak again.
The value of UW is -33.1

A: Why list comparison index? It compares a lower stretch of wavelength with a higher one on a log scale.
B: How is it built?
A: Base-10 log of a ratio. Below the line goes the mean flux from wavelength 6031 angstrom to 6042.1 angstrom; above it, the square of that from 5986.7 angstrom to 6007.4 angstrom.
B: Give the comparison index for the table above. 1.20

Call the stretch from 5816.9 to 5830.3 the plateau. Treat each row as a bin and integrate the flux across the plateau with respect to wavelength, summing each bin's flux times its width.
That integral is 230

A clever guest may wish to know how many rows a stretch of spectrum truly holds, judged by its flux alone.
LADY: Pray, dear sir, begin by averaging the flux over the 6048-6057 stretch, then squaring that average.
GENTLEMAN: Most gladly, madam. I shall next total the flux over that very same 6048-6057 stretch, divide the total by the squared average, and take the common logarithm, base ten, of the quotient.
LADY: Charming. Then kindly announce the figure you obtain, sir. -0.4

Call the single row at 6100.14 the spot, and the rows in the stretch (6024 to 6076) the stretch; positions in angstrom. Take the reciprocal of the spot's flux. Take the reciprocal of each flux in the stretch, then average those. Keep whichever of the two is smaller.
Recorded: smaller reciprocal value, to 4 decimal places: 0.0625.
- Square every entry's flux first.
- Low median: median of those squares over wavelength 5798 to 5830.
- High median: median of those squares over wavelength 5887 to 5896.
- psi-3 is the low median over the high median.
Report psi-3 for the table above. 1.16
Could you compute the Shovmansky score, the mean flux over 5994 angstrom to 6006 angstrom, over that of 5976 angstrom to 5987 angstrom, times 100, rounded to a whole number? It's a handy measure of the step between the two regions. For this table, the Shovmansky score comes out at 100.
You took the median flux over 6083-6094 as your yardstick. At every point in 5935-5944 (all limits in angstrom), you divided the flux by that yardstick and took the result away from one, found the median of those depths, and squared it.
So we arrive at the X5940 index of 0.0000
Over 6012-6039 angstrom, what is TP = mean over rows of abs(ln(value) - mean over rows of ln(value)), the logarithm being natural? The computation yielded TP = 0.005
